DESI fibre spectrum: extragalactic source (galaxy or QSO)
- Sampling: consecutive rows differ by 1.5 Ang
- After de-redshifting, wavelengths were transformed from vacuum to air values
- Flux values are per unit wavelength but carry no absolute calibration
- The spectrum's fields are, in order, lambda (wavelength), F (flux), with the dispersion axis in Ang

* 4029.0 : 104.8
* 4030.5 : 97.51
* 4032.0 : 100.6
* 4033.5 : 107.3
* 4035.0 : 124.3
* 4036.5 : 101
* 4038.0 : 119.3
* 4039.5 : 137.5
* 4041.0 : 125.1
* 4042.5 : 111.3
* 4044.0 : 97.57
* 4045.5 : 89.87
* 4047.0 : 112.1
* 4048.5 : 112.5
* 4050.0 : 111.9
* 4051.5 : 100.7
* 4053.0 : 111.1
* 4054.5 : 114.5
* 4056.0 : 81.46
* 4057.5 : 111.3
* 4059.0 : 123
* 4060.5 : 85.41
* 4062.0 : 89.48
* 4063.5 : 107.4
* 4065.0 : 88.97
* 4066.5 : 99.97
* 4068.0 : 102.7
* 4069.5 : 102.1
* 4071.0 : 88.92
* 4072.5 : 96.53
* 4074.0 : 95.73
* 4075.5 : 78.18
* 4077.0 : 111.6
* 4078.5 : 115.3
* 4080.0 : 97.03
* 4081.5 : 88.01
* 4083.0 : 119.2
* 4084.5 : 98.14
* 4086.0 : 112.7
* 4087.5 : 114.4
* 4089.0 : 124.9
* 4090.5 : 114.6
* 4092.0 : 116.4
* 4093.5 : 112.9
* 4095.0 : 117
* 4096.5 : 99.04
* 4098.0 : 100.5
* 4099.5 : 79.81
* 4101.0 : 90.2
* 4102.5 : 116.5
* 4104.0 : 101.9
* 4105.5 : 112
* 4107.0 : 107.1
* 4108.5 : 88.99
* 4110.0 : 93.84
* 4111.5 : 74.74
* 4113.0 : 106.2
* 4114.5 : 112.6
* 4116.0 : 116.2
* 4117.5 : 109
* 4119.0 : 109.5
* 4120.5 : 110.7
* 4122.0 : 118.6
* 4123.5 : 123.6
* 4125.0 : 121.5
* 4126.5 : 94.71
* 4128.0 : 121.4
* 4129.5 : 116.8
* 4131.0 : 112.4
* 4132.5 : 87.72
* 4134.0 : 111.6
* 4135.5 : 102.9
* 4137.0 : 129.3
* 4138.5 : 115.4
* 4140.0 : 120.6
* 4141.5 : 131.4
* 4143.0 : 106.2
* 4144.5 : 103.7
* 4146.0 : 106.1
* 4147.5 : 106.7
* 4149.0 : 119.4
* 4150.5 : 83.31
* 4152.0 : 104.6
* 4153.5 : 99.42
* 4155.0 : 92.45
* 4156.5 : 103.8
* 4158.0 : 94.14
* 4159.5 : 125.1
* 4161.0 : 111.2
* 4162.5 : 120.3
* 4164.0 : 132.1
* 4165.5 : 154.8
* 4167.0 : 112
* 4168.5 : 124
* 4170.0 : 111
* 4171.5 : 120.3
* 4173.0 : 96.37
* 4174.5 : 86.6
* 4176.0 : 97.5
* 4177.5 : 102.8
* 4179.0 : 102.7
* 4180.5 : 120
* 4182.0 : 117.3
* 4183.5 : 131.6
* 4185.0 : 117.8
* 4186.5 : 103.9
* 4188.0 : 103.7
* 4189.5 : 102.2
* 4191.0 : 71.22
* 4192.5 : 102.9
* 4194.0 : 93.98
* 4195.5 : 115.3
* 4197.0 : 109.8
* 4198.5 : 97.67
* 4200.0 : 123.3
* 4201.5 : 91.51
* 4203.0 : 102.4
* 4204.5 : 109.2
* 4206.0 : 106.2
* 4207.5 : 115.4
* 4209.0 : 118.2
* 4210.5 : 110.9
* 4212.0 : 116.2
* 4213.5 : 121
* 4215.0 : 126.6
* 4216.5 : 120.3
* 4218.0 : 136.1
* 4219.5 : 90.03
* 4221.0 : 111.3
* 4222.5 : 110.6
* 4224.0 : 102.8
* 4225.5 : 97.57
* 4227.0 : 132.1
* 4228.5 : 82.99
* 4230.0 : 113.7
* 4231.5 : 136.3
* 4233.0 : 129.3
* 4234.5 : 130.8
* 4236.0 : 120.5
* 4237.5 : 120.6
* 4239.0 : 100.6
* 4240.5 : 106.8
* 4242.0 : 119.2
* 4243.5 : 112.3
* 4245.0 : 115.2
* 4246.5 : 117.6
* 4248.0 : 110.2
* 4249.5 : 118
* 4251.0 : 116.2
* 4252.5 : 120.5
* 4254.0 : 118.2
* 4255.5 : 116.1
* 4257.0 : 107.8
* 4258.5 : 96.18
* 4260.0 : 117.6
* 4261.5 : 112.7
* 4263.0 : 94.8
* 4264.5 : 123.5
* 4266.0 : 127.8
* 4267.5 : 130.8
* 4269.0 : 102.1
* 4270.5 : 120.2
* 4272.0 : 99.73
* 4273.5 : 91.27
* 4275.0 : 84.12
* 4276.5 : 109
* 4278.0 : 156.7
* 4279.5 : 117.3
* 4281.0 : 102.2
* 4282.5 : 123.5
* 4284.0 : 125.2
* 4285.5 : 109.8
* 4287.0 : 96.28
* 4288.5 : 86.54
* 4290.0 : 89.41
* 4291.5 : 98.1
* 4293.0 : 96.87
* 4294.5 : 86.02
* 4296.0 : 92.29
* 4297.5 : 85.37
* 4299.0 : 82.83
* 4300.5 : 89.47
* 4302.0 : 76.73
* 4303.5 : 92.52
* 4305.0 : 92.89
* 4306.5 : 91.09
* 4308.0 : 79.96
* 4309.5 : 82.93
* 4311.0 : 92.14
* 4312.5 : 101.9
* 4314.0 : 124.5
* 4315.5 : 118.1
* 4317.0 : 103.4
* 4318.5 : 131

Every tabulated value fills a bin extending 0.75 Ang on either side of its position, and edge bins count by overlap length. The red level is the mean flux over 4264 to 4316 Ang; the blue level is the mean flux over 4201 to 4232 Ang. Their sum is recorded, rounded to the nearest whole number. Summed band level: 214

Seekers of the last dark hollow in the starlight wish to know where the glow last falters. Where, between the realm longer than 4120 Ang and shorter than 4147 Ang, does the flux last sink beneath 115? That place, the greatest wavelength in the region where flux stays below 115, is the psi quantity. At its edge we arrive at 4146.0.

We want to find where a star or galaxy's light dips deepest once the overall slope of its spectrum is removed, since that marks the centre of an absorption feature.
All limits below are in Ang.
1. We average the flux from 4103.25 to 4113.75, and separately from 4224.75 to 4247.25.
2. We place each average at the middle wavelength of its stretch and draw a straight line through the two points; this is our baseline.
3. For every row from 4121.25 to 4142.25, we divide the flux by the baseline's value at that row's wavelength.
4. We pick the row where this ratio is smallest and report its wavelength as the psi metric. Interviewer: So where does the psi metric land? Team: 4132.5 Ang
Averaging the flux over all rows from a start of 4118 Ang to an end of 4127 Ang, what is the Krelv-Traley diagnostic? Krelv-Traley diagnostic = 113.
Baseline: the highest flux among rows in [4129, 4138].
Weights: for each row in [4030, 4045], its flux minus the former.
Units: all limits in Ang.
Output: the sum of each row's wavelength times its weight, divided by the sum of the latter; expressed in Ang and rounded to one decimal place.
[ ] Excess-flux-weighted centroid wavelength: 4036.3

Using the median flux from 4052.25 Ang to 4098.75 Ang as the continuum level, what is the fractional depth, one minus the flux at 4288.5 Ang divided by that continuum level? 0.16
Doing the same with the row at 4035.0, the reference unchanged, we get -0.21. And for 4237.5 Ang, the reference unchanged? -0.17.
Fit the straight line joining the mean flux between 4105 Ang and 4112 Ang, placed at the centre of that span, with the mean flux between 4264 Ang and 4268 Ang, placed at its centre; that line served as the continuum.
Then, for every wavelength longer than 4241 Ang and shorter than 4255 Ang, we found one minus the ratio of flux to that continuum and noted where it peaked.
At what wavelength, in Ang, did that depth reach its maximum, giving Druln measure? 4248.0 Ang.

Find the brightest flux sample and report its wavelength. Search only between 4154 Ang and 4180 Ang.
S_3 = 4165.5 Ang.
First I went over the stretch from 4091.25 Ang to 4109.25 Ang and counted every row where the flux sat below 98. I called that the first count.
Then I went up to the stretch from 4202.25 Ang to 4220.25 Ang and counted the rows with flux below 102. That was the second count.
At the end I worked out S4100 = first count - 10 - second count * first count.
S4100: -10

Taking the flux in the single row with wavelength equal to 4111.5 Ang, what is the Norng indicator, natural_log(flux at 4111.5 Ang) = 4.31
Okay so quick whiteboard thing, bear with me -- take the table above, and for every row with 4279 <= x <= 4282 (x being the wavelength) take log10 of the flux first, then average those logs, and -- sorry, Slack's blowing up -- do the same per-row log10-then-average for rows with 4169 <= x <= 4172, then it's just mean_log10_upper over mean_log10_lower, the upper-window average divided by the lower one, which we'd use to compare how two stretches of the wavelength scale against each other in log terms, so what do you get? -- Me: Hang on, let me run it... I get 0.989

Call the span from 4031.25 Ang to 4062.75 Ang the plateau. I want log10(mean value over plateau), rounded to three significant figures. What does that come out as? 2.03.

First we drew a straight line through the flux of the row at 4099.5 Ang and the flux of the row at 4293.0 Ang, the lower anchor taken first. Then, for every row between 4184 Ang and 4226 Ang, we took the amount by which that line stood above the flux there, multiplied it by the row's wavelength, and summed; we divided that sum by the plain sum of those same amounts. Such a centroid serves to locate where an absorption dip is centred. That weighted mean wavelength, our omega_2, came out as 4206.8 Ang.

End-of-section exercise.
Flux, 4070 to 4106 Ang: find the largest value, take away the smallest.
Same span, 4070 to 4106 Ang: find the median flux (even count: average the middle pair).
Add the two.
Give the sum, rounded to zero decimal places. 153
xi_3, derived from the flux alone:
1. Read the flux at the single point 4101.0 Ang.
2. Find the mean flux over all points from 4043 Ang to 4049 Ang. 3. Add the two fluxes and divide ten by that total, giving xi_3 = 0.0518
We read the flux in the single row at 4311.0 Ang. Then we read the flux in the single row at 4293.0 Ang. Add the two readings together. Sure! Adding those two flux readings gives 189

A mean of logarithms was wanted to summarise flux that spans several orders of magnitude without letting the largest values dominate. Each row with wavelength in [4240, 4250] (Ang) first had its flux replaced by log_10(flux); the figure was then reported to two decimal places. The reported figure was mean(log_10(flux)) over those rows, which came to 2.06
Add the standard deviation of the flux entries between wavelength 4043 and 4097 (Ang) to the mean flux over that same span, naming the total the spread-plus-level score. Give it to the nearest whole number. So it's 116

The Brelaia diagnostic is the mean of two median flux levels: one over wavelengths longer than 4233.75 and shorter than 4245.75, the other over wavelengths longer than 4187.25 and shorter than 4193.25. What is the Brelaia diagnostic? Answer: 109.9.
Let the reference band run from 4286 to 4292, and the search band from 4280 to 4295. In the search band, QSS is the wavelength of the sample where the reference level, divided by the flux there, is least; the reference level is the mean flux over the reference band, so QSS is 4284.0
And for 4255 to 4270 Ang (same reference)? 4267.5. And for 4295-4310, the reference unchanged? 4305.0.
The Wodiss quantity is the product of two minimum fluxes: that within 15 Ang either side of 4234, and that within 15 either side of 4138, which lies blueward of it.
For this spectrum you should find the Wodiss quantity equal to 6914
